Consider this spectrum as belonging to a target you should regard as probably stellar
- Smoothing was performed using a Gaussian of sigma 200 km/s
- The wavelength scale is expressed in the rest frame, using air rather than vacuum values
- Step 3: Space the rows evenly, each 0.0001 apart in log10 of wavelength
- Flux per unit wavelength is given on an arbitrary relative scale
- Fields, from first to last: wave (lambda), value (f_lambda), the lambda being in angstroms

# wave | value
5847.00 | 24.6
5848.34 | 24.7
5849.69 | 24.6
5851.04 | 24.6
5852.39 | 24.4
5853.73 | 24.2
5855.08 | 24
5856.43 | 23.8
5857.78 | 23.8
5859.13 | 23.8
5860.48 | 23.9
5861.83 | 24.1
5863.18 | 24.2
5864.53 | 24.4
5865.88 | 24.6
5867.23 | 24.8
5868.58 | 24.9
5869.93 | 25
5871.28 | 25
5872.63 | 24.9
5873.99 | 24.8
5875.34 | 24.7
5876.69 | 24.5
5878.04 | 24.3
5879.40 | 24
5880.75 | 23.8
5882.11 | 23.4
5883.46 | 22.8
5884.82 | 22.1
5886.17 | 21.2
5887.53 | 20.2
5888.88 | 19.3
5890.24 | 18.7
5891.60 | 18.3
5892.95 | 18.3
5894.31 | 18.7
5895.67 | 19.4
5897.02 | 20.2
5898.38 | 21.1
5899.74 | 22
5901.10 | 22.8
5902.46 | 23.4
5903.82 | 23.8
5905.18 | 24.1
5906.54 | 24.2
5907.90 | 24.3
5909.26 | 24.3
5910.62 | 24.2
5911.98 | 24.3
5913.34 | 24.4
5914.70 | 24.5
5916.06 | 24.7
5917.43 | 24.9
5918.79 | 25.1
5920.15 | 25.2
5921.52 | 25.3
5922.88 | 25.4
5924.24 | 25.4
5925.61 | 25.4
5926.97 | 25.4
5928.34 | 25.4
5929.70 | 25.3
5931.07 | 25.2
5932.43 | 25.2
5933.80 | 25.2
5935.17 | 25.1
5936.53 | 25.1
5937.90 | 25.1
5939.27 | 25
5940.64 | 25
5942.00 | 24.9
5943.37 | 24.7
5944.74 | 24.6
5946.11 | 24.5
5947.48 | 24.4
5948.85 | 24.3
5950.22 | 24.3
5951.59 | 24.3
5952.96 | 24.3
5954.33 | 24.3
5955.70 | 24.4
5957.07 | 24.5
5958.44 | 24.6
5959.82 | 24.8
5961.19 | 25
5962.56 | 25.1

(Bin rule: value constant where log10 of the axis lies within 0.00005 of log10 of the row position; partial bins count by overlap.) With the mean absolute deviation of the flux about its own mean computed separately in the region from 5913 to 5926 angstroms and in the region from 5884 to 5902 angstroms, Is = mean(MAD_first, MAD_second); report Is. 0.8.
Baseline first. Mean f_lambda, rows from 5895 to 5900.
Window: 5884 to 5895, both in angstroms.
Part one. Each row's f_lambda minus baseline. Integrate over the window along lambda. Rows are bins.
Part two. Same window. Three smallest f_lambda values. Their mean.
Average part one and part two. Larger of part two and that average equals 18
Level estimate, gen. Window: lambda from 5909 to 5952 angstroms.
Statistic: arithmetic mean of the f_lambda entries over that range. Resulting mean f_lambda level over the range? 24.9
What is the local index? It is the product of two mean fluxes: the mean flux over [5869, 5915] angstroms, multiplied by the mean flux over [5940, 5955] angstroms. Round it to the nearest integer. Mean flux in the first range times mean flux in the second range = 556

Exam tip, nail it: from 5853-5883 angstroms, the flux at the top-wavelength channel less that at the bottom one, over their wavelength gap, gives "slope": -0.028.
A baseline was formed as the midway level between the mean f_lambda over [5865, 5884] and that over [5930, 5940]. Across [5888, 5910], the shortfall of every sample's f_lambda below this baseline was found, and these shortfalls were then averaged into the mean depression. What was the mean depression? 3.3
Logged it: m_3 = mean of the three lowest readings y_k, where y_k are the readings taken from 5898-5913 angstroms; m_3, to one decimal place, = 22.0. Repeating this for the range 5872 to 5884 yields 23.3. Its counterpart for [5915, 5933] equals 24.9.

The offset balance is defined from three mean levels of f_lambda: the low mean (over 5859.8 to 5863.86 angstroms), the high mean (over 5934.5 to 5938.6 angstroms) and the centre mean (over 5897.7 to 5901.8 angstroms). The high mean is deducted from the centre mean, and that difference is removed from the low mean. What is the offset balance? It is 27.2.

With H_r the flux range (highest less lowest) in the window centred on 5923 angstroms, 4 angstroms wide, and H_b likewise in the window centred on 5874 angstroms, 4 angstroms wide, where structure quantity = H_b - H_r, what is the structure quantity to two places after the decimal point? 0.10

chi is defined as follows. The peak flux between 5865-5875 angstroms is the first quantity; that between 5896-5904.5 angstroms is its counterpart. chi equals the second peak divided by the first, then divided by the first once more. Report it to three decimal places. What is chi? 0.038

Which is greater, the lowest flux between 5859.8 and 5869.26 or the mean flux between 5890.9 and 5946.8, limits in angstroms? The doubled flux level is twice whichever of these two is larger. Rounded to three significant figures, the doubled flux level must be 47.8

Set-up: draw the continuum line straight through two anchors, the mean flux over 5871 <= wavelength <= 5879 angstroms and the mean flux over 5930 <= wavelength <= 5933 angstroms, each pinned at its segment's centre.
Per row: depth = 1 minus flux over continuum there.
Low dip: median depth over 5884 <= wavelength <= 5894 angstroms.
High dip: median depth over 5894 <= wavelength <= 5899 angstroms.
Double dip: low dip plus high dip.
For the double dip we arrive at 0.43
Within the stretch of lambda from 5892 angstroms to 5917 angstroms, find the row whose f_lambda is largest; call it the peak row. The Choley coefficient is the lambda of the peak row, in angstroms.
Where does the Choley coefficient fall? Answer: 5916.06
